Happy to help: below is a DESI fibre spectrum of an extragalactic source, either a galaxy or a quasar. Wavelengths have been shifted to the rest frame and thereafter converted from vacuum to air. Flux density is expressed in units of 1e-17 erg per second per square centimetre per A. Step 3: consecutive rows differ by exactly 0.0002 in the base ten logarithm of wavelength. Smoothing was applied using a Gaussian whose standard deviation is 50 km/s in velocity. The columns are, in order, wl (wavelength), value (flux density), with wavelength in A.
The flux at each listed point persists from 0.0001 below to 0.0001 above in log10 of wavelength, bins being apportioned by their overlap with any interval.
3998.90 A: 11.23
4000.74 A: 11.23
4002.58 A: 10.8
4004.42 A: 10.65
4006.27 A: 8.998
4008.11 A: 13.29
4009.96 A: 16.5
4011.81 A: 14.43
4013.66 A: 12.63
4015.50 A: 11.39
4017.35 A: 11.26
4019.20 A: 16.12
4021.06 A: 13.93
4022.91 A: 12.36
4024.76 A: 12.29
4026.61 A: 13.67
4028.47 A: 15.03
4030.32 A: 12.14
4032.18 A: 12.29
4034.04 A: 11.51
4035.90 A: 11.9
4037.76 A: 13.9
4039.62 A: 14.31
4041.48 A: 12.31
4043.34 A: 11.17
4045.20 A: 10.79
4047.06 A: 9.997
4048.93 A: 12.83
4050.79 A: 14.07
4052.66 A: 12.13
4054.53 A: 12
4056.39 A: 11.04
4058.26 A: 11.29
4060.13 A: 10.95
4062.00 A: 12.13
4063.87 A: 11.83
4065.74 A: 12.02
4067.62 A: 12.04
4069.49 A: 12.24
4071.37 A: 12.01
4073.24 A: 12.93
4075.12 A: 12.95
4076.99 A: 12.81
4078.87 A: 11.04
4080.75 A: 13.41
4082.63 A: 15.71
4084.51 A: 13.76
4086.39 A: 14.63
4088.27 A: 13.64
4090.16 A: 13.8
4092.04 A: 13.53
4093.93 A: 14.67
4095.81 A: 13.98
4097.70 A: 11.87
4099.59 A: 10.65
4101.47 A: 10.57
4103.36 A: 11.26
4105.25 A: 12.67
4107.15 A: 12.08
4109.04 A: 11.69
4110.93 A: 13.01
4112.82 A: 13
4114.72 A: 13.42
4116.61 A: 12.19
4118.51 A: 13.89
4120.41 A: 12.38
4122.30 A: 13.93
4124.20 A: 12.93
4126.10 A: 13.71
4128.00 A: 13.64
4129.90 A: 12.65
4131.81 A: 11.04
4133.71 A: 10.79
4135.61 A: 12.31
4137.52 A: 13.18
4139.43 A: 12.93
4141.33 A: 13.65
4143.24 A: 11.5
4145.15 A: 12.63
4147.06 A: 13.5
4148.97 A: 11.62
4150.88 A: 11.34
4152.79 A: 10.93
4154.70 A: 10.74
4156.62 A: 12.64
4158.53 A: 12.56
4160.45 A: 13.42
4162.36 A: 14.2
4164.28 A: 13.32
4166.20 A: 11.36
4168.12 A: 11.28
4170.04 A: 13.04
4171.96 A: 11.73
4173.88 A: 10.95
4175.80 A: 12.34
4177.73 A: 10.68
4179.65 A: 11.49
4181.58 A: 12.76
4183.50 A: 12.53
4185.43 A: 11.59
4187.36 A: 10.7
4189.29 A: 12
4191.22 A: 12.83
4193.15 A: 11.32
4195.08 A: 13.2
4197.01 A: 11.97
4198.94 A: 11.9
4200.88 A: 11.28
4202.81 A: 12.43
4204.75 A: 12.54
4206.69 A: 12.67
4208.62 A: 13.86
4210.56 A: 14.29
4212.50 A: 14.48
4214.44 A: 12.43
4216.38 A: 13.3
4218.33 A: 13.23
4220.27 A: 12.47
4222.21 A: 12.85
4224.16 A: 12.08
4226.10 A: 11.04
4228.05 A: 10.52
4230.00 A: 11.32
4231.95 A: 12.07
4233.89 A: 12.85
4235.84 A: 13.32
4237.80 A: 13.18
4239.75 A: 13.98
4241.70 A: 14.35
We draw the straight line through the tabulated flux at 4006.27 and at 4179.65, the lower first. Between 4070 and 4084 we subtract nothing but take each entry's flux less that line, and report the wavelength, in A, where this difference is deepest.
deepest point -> 4078.87 A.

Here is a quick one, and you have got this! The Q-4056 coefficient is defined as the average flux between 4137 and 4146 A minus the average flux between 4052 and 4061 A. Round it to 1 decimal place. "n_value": 1.3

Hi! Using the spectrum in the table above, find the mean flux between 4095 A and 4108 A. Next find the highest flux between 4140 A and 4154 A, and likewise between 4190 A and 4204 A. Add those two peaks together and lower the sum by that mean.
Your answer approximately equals 15.0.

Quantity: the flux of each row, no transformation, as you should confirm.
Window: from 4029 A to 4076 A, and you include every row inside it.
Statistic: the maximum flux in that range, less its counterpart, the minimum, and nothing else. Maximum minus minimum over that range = 4.3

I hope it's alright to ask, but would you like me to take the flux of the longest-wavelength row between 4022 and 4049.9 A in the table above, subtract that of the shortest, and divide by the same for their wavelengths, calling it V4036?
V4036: 0.02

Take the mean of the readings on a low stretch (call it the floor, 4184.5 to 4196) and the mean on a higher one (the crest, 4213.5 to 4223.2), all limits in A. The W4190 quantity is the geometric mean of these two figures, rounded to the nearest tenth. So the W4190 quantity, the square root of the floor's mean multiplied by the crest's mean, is 12.4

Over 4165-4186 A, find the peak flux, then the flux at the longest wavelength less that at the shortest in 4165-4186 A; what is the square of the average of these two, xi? 44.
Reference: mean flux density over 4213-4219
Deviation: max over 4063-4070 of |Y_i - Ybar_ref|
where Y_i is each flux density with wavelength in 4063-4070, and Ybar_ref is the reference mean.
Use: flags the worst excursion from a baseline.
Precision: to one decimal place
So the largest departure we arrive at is 1.2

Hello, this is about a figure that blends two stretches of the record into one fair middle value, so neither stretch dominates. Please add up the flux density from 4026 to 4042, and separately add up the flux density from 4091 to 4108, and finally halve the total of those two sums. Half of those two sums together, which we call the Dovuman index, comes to 114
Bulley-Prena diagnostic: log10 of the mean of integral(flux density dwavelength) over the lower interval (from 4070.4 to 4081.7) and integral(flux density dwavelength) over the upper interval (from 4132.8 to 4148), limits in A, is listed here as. 2.2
